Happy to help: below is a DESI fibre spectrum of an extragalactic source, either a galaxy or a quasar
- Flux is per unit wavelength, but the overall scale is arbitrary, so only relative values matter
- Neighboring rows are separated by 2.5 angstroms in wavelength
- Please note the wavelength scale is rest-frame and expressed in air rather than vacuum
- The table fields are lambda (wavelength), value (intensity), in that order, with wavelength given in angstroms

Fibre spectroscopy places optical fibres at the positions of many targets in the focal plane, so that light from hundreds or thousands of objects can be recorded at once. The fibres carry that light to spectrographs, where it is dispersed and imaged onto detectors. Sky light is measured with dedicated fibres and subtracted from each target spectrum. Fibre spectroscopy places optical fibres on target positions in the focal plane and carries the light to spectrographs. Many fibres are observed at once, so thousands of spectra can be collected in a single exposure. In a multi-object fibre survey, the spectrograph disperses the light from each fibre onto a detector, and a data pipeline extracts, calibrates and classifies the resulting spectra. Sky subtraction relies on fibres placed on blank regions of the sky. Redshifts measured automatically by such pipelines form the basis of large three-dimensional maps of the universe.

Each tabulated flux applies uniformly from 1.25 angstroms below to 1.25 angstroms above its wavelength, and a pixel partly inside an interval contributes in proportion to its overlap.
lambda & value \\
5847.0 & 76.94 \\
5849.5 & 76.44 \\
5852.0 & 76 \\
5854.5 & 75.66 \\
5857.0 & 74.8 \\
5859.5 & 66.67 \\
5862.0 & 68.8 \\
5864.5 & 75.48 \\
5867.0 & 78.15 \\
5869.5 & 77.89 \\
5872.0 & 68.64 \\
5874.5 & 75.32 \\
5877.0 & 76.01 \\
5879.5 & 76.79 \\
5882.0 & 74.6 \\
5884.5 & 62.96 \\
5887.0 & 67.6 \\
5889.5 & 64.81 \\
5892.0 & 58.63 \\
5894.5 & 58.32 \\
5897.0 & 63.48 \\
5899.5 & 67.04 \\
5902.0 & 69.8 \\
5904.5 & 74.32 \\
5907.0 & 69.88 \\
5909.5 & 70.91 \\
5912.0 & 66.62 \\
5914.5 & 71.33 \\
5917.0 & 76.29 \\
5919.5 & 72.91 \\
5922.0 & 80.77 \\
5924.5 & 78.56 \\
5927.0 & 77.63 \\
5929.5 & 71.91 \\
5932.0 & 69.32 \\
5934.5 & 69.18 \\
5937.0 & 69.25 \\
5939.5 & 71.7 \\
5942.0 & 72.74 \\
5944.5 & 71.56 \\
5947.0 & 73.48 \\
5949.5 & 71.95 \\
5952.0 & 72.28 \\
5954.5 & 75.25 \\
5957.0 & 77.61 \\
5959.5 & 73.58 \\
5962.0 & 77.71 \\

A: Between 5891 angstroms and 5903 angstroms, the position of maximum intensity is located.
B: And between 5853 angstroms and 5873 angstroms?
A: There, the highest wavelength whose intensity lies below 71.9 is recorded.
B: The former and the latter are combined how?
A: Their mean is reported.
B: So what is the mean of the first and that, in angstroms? 5887.0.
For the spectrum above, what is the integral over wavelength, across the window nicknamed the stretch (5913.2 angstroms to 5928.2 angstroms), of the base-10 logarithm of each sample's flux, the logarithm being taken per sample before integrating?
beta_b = 28.2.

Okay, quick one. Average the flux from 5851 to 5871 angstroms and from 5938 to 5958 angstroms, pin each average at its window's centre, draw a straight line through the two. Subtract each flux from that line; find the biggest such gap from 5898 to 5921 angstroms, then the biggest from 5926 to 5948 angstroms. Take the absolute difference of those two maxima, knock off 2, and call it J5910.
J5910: 1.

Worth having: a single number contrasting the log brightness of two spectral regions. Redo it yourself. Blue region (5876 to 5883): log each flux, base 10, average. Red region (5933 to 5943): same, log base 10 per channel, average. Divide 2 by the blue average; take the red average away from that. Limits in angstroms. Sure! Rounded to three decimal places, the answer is -0.785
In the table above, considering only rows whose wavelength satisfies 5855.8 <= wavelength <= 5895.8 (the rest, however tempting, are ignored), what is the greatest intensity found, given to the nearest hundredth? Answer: 78.15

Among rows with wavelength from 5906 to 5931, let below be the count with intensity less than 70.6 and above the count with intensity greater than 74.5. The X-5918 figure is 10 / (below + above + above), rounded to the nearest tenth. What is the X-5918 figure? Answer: 1.0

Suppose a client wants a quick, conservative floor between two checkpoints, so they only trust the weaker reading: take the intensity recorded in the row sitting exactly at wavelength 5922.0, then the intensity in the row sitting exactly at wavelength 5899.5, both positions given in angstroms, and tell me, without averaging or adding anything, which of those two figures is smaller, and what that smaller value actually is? 67.0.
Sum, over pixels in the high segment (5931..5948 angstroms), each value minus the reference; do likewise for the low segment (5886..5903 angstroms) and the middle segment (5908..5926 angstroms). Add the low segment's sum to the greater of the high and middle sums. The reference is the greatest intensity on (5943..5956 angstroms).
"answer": -86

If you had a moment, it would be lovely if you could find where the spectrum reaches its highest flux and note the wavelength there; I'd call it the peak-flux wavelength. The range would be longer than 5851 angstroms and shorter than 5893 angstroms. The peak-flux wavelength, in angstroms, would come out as 5867.0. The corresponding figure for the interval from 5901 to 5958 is 5922.0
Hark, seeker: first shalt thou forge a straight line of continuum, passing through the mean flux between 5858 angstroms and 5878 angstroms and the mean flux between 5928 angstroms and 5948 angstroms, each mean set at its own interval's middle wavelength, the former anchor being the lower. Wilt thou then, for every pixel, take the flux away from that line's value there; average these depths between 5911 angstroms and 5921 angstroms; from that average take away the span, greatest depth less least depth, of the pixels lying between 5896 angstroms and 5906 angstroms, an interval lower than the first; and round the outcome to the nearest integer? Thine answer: -11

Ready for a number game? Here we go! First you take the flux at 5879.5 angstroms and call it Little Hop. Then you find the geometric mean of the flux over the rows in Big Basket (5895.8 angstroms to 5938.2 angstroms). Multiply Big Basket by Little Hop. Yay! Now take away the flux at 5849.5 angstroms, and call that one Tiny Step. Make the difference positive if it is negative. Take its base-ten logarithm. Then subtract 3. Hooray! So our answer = 0.73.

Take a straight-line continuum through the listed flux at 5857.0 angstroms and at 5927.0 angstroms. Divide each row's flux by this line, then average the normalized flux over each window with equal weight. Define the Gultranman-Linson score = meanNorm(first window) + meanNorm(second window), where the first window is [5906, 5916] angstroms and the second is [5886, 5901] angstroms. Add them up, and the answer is 1.74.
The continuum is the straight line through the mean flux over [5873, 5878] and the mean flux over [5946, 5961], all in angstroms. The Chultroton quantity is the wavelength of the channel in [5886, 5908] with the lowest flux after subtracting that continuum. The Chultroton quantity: 5894.5 angstroms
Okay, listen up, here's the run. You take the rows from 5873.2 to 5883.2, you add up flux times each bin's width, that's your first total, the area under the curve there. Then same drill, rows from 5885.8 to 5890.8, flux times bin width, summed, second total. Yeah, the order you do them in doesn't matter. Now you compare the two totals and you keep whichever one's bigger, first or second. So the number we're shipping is 757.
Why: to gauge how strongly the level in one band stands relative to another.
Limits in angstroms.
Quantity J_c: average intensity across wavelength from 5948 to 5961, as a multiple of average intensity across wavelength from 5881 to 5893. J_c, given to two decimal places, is 1.13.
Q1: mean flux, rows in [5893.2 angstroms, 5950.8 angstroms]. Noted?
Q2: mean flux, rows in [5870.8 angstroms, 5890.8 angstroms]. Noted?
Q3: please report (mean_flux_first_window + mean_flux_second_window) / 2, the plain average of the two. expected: 71.0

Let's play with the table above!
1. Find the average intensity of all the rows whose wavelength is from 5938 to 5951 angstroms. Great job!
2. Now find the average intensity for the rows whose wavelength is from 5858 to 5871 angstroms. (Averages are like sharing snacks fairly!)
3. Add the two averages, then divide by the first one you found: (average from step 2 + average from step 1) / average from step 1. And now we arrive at 2.02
